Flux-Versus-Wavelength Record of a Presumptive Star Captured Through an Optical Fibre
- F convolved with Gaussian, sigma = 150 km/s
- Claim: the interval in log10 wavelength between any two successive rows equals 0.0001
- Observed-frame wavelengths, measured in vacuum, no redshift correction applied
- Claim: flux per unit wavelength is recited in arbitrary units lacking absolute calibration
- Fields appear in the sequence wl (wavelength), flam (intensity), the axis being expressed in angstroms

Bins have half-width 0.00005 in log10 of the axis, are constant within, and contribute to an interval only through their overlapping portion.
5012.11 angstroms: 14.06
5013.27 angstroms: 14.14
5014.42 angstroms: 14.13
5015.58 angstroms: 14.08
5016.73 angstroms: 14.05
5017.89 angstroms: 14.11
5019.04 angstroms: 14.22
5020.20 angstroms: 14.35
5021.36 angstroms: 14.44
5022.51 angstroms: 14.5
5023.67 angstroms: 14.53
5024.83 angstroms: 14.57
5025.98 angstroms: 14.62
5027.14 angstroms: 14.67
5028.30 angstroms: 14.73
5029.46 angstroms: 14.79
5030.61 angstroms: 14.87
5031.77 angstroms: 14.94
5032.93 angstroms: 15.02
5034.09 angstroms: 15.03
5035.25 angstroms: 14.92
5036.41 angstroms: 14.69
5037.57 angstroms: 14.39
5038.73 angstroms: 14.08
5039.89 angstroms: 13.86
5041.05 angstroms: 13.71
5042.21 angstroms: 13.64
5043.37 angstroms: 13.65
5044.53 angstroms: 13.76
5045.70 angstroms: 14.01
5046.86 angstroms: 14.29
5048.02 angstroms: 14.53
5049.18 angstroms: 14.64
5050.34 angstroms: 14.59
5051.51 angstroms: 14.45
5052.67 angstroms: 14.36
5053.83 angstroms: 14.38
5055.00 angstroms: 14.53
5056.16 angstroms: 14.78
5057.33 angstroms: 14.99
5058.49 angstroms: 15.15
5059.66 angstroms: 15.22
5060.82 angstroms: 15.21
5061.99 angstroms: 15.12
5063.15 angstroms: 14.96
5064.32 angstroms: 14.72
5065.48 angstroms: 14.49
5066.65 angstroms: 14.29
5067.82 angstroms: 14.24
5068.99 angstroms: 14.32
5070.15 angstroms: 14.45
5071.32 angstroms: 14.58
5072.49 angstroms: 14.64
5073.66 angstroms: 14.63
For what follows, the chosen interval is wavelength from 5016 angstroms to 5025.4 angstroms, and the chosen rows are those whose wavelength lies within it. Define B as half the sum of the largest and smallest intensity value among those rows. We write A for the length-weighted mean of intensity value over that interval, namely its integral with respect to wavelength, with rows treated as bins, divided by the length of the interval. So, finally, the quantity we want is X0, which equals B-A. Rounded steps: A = 14.3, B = 14.3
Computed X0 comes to -0.028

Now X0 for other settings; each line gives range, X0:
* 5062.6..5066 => -0.010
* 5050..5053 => 0.027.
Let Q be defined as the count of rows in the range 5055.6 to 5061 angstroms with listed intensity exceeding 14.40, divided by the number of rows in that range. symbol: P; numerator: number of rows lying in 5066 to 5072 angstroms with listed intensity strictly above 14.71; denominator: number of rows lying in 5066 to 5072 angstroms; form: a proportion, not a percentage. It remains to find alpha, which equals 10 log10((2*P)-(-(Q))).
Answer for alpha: 0.0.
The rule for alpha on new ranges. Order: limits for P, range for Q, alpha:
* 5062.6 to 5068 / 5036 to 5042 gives 0.0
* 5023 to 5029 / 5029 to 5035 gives 1.5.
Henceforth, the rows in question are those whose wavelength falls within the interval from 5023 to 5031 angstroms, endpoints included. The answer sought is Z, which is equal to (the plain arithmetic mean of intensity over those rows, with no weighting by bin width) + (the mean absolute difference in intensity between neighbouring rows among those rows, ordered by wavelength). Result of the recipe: 14.7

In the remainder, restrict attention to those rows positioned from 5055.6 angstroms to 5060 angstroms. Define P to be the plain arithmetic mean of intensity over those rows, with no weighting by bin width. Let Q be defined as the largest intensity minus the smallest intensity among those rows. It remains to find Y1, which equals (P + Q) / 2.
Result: 7.74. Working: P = 15.0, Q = 0.44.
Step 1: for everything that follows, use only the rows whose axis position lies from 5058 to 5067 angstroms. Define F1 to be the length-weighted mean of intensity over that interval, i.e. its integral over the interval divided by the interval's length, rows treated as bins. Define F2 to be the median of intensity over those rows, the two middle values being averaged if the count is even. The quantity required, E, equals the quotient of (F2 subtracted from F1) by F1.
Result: -0.009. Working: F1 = 14.9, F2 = 15.0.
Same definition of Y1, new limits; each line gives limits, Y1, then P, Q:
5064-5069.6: 7.45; 14.4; 0.48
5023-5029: 7.41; 14.6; 0.20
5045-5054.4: 7.52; 14.4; 0.63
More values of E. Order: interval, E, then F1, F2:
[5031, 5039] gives -0.012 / 14.7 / 14.9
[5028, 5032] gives 0.001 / 14.8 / 14.8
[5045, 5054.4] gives -0.001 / 14.4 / 14.4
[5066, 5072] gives 0.003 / 14.4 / 14.3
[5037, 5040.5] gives 0.002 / 14.1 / 14.1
